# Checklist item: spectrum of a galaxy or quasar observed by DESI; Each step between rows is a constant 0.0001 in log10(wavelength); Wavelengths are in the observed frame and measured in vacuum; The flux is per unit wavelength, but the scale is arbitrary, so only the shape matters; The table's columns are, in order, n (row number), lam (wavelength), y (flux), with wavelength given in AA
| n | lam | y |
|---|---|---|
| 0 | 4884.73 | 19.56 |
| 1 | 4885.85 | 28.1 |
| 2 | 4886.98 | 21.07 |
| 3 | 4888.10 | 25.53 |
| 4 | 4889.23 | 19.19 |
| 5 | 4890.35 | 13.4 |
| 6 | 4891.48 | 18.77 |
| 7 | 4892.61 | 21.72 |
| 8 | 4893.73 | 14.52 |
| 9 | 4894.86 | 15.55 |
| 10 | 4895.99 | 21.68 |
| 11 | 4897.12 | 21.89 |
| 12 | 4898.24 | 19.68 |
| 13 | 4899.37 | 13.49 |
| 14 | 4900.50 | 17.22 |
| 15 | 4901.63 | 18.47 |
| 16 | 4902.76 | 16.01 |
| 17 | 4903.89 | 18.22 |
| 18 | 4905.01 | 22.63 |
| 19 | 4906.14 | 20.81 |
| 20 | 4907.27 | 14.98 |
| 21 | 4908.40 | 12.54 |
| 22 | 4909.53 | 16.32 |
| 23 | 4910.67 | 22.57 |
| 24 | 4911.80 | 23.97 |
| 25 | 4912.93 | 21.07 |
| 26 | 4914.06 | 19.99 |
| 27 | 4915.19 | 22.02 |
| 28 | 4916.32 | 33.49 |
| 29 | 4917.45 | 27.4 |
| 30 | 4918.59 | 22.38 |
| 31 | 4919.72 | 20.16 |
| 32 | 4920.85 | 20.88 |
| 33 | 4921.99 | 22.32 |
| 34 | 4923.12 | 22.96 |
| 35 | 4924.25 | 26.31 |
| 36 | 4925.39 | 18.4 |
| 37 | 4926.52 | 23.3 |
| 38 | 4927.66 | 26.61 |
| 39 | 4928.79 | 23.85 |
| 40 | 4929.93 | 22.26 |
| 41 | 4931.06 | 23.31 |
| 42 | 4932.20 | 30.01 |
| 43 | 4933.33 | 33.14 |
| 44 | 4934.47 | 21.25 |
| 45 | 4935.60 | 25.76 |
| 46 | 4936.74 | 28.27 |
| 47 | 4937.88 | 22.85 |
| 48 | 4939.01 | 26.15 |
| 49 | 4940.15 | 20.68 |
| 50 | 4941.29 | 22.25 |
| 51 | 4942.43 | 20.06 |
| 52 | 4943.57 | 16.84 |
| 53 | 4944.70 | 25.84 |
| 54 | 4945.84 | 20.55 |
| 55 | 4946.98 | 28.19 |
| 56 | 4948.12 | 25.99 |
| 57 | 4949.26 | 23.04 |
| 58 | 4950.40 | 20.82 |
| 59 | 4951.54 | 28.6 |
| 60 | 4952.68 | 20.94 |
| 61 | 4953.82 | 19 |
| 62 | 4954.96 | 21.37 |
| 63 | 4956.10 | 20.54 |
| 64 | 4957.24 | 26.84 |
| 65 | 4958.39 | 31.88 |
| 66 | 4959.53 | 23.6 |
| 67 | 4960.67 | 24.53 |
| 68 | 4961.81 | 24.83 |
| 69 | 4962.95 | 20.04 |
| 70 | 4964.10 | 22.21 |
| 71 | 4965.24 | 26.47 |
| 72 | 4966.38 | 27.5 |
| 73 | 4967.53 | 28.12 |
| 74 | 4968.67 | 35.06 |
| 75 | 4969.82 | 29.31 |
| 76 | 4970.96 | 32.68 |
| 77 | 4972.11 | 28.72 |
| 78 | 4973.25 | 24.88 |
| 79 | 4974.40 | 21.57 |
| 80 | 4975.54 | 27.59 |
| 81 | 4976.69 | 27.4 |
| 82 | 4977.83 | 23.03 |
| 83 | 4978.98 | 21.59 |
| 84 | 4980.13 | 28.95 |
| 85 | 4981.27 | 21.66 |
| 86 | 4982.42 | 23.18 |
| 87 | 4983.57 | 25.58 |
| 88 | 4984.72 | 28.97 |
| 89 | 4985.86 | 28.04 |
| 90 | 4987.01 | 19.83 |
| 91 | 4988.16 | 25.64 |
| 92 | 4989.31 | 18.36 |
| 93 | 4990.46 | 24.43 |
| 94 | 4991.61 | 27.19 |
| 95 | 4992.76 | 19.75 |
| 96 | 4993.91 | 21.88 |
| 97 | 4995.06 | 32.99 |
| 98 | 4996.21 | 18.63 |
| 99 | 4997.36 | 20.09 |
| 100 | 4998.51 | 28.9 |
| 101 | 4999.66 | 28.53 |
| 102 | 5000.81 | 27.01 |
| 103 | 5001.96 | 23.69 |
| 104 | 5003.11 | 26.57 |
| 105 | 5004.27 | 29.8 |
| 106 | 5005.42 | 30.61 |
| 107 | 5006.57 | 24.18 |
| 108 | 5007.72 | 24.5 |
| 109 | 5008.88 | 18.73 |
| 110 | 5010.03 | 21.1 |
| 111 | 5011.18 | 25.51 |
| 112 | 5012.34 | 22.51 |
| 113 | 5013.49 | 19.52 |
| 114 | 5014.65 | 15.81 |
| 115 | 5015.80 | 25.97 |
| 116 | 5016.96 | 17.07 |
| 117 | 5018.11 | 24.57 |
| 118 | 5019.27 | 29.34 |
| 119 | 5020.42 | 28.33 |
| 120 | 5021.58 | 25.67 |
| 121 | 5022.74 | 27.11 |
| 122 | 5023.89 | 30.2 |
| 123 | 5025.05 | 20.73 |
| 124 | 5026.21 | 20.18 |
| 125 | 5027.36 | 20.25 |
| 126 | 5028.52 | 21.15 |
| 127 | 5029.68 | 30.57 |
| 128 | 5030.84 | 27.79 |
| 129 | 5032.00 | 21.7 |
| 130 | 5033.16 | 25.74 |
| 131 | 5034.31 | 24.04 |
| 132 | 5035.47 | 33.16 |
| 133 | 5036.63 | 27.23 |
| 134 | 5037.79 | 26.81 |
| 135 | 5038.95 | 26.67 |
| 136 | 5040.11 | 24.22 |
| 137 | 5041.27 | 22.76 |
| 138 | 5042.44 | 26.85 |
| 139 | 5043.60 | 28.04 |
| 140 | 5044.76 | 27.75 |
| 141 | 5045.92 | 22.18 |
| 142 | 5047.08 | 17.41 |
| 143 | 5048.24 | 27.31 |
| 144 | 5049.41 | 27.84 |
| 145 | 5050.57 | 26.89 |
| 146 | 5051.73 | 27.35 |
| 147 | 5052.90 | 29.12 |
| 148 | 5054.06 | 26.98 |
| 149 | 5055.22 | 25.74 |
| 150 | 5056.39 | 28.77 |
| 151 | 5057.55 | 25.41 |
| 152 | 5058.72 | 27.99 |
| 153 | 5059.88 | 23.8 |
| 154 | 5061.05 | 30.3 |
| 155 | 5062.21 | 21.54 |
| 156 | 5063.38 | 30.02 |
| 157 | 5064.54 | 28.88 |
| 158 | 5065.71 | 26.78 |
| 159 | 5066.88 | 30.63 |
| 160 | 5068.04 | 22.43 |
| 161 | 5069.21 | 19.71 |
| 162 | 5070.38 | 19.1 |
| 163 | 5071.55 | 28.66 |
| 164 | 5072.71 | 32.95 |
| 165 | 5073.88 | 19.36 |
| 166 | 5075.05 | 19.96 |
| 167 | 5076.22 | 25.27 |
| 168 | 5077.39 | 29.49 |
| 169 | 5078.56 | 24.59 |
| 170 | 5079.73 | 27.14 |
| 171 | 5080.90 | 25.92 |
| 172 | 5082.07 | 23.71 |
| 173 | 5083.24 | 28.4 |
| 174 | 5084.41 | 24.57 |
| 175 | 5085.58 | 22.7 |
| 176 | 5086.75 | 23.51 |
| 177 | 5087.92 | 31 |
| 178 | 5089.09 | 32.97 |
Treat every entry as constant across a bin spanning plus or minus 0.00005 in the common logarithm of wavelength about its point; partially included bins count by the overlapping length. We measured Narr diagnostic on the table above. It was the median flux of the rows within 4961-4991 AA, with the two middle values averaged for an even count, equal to 25.6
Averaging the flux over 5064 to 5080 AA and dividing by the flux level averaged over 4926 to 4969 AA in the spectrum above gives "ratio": 1.03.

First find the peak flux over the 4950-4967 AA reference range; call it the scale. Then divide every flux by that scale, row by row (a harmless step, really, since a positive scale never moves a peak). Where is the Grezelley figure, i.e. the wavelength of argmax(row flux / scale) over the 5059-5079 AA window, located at 5072.71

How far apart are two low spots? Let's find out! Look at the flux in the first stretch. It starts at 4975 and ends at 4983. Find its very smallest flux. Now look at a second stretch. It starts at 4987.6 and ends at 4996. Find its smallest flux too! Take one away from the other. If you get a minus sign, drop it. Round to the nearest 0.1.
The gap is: 3.2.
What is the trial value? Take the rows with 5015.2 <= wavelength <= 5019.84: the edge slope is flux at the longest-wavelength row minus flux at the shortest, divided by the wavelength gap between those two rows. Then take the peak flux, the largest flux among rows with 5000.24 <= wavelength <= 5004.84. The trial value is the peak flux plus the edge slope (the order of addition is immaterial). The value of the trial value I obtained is 31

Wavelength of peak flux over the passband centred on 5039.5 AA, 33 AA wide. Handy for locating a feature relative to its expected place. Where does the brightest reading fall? 5035.47 AA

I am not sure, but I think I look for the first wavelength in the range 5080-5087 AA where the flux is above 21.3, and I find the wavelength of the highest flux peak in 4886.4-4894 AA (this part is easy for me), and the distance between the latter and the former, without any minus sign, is 192.8 AA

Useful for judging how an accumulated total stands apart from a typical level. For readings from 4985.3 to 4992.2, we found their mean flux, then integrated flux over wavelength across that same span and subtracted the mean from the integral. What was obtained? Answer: 141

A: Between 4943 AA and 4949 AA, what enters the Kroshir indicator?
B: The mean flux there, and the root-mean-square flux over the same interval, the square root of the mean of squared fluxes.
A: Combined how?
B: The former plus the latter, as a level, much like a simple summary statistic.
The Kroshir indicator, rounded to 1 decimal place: 47.3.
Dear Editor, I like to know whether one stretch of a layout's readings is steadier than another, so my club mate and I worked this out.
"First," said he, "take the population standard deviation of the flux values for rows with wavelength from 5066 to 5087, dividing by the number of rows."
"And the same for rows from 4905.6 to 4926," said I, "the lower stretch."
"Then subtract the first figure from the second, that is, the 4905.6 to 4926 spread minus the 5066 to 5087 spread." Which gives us 0.6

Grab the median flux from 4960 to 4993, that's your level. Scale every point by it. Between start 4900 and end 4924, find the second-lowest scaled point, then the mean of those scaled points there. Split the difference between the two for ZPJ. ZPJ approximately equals 0.70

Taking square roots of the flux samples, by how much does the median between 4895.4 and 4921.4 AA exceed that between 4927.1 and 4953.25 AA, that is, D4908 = -0.27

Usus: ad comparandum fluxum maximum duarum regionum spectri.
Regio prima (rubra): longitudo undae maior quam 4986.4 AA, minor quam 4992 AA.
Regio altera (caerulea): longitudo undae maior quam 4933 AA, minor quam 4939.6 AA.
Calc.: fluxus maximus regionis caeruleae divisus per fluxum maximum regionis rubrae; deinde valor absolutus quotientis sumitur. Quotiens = 1.2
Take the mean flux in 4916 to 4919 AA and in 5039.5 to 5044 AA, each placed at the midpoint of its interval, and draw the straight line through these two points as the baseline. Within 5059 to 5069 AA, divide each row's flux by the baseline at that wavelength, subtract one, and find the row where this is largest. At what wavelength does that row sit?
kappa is 5066.88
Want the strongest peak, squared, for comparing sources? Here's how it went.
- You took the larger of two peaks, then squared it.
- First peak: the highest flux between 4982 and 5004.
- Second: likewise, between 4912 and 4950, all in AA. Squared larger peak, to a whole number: 1122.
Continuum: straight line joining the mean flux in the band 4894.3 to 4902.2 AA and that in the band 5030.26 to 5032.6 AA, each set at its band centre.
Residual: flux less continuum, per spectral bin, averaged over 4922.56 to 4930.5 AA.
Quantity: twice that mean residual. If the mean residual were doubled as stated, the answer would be 7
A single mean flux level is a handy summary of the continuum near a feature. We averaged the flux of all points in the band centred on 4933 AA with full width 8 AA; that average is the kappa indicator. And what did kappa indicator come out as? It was 26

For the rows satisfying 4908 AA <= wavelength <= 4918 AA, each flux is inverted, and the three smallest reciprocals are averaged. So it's 0.0360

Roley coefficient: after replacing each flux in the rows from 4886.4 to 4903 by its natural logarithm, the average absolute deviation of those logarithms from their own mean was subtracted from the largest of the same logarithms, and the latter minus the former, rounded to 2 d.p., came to 3.08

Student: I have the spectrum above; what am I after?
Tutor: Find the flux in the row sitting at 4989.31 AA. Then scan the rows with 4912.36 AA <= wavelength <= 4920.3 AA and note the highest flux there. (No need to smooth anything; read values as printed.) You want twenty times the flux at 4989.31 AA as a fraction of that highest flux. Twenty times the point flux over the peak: 11.0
